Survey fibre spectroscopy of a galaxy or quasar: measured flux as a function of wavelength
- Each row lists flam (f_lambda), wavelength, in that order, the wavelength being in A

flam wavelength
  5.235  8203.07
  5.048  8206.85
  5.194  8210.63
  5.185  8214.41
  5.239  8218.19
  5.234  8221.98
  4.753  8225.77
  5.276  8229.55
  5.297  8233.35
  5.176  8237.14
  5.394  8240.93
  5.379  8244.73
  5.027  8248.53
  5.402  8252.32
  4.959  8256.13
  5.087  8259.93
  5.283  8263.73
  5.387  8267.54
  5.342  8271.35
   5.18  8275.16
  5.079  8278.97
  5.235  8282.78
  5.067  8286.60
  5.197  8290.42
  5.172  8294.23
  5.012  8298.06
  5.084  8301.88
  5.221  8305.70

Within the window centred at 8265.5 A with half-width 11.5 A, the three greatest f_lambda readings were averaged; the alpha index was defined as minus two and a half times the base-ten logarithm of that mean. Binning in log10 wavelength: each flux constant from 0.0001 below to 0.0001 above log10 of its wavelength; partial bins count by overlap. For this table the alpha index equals -1.818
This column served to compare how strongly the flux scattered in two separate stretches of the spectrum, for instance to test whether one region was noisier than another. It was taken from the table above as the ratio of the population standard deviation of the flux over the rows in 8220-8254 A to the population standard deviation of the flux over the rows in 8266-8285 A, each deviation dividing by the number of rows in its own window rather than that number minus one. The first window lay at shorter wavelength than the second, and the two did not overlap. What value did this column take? 1.8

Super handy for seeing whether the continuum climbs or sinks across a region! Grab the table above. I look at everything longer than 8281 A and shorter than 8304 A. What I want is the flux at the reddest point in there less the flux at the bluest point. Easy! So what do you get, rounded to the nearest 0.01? -0.15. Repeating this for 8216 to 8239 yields -0.06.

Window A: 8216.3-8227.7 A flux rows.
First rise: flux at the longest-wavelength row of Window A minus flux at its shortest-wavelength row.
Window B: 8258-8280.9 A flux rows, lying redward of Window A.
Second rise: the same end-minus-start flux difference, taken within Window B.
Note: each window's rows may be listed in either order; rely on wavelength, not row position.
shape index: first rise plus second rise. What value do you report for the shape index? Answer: -0.49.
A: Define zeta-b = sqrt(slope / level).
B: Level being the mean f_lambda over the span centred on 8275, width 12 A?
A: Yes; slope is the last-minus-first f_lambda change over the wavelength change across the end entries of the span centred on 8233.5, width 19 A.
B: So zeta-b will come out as 0.090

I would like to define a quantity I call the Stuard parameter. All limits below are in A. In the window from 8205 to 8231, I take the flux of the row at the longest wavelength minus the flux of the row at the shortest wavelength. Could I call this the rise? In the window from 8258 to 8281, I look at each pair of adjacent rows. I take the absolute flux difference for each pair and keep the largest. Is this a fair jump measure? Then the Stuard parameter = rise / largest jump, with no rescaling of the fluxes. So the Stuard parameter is 1.2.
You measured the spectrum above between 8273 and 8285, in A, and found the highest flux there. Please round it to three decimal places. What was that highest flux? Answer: 5.235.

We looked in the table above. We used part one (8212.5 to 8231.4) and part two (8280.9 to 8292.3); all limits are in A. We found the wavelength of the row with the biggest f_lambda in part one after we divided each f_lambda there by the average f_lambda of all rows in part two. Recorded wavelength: 8229.55 A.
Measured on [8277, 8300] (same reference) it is 8282.78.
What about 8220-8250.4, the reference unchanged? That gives 8240.93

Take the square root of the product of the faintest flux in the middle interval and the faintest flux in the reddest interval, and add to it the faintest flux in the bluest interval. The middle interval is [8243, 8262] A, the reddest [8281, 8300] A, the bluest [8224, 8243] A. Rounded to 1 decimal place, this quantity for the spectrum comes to 9.7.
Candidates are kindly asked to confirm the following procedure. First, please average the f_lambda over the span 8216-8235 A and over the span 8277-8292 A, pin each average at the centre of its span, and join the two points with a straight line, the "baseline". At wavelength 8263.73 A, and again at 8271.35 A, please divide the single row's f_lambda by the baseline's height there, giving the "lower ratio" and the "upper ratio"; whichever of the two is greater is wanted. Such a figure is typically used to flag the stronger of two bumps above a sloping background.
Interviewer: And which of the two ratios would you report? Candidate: 1.04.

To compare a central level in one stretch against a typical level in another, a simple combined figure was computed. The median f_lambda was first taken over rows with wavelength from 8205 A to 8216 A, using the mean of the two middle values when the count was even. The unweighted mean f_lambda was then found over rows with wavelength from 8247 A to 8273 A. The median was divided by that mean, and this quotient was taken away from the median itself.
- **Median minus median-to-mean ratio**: 4.19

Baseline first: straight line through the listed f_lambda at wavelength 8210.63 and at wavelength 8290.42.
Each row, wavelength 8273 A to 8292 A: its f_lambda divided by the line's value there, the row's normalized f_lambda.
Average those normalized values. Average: 0.99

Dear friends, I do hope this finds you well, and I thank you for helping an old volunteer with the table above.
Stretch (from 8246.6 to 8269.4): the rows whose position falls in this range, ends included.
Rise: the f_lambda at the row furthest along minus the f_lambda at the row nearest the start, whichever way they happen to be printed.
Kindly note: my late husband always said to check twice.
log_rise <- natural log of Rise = -1.0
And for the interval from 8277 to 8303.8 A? -5.3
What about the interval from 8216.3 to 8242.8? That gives -1.9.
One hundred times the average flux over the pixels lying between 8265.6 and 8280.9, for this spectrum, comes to 525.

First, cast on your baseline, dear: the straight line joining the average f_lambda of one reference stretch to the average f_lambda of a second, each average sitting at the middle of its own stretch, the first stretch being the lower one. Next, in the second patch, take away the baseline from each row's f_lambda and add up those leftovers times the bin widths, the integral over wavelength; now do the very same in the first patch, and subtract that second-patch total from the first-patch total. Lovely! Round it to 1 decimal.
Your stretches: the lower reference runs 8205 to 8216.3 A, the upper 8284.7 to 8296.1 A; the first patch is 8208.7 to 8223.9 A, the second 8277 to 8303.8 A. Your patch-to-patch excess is 1.7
